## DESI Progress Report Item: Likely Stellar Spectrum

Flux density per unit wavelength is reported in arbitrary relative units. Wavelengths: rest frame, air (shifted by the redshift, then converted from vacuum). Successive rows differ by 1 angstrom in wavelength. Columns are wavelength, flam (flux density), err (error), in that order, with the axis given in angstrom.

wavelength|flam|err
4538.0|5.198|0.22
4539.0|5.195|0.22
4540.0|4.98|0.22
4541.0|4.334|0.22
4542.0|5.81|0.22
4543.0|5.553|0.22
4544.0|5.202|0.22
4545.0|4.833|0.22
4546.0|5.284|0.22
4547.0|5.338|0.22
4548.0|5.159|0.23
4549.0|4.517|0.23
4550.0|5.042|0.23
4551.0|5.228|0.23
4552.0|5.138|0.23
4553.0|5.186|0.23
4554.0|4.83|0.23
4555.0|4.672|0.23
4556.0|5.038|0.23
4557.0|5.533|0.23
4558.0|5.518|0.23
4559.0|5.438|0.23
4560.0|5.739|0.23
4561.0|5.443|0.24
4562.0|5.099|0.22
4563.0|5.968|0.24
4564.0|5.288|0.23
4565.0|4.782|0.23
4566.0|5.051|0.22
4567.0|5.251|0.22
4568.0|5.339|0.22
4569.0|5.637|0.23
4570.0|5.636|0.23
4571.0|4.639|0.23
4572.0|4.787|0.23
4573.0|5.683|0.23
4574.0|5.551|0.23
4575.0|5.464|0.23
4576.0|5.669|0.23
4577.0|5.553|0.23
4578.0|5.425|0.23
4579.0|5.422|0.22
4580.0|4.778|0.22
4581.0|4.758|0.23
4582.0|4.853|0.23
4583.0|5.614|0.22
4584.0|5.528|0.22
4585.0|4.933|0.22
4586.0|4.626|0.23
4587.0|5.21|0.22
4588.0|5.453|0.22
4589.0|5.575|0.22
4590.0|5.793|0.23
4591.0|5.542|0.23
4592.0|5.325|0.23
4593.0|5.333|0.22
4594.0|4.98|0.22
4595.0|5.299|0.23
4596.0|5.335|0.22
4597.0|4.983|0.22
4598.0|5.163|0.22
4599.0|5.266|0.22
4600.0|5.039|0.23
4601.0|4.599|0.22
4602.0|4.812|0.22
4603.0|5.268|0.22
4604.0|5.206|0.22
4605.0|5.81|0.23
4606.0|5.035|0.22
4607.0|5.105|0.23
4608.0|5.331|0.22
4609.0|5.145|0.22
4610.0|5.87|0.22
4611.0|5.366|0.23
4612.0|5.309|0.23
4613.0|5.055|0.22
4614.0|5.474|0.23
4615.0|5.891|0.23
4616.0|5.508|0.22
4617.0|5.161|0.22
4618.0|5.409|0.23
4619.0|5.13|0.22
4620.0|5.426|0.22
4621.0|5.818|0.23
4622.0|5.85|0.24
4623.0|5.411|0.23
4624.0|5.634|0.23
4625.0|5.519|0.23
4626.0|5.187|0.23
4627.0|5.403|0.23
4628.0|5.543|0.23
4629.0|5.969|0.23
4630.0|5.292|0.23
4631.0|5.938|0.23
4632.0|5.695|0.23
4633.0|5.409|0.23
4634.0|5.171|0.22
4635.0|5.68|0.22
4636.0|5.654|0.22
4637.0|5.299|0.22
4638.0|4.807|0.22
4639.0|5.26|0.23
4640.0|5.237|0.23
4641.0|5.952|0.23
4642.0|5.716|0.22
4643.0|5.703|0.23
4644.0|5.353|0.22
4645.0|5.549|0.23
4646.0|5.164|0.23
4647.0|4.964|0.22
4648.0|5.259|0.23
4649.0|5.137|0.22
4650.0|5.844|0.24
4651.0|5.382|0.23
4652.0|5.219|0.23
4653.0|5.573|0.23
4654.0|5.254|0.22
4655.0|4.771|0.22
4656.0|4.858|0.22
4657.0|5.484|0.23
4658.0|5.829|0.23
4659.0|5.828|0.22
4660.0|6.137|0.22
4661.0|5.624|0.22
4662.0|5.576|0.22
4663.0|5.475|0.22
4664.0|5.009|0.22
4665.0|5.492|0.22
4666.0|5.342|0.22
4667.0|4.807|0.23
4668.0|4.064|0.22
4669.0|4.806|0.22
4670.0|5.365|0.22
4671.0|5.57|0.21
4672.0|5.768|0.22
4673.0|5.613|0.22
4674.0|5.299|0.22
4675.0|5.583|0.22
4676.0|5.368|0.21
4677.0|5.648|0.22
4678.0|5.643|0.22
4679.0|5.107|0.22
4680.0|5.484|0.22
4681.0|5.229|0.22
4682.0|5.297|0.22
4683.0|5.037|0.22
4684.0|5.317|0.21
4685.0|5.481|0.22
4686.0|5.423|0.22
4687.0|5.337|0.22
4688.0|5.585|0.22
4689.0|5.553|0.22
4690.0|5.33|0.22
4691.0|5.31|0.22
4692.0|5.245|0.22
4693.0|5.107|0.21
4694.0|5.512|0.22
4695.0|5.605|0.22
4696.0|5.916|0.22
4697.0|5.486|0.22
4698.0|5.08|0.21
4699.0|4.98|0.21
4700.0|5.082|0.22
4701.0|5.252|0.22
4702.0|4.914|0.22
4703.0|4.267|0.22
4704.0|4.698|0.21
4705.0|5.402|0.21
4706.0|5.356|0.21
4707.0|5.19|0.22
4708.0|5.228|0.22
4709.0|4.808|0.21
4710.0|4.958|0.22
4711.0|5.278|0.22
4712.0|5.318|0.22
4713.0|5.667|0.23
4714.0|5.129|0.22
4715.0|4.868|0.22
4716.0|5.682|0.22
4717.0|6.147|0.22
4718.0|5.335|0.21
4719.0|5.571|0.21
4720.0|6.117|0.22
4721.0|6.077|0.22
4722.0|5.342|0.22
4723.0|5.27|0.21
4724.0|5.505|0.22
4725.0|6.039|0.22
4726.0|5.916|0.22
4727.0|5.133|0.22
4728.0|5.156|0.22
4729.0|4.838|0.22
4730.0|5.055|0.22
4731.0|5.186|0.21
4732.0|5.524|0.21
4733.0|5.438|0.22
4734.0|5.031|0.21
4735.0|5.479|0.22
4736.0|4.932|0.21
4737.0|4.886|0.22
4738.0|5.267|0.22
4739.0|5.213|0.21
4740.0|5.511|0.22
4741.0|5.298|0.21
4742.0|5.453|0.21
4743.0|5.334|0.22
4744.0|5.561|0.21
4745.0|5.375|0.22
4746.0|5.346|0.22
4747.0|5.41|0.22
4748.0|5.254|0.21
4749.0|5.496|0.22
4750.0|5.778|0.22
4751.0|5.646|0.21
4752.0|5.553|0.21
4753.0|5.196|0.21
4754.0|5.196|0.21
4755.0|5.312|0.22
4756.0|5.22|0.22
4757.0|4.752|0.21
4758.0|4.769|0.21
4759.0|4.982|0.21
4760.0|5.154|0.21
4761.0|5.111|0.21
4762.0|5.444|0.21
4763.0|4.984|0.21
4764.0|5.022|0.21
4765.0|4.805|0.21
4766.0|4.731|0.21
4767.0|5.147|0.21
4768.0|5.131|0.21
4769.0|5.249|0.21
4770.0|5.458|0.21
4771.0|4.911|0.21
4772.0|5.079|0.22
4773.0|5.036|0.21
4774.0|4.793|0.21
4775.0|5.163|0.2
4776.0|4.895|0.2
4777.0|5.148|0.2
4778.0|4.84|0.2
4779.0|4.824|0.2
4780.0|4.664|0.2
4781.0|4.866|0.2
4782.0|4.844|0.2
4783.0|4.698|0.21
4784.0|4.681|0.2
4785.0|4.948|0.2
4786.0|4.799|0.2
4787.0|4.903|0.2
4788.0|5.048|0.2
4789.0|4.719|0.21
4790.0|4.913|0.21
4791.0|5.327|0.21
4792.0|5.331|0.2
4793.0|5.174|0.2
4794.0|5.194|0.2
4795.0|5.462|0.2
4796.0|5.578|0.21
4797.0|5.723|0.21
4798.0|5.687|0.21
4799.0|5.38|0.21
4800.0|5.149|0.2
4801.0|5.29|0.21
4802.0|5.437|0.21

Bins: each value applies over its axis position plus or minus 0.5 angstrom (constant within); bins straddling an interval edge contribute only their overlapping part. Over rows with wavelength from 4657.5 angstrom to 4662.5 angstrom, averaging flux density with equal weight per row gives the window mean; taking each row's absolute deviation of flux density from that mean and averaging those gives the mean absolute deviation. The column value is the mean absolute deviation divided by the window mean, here 0.027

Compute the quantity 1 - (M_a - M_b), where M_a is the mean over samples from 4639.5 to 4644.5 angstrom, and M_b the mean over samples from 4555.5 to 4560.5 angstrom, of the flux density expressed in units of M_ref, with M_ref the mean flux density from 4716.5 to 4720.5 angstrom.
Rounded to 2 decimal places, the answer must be 0.98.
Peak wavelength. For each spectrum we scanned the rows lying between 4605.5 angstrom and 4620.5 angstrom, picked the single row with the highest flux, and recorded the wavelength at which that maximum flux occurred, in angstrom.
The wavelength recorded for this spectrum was 4615.0 angstrom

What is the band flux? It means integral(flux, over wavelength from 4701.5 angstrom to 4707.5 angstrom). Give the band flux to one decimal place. 29.8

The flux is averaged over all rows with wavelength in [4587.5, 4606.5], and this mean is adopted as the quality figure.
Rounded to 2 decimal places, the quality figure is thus 5.25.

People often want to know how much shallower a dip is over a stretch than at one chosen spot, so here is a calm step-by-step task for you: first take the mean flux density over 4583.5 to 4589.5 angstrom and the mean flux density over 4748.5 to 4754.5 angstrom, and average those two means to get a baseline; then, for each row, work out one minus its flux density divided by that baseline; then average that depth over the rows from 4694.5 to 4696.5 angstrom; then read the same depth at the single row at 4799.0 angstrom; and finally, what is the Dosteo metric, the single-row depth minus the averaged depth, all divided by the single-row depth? -12.3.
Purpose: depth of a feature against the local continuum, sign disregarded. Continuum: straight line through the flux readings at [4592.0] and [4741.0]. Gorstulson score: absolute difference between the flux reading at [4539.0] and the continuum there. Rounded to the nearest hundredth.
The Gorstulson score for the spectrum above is 0.14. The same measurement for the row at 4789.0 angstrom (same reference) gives 0.57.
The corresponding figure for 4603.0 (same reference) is 0.06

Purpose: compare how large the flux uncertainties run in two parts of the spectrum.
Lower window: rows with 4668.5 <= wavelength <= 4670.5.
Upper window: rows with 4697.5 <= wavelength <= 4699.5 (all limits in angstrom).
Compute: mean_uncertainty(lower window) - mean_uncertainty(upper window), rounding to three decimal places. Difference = 0.010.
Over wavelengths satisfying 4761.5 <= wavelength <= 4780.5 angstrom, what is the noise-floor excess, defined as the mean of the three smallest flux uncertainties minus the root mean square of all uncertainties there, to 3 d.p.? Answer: -0.007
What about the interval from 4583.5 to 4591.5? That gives -0.004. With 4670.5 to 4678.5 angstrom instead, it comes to -0.004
